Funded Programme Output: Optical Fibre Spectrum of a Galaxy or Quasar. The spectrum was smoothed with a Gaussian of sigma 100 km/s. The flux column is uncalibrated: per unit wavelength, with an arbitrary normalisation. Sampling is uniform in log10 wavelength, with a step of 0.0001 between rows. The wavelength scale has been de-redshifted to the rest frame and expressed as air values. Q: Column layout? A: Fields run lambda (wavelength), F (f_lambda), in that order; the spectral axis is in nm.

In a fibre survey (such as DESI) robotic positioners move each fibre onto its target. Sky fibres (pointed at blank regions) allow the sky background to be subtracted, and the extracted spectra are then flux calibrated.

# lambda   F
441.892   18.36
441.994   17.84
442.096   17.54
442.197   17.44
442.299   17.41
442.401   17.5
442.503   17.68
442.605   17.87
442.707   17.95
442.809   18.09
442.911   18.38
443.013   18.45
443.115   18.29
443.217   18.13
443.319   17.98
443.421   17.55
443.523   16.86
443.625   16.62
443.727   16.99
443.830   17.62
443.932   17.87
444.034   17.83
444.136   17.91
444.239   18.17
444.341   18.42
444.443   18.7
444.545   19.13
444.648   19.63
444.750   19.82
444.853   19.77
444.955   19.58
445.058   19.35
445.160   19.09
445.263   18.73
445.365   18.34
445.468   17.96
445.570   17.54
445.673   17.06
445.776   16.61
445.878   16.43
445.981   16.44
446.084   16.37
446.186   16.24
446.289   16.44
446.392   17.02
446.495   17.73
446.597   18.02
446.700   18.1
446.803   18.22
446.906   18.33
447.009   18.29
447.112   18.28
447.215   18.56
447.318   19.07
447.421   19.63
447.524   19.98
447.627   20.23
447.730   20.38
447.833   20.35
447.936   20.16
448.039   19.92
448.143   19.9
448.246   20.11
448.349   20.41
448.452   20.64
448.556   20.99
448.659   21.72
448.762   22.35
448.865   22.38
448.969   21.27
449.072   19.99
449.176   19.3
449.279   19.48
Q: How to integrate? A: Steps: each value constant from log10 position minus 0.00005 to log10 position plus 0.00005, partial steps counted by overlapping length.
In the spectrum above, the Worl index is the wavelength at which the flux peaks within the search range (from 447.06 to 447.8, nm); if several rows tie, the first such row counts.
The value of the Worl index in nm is 447.730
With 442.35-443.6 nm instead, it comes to 443.013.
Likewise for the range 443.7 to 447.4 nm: 444.750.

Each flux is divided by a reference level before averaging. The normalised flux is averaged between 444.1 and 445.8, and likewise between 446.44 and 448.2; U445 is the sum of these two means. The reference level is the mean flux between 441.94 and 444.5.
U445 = 2.12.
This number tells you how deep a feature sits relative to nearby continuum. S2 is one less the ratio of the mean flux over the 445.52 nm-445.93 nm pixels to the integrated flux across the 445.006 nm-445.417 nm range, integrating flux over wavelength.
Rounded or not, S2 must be -1.18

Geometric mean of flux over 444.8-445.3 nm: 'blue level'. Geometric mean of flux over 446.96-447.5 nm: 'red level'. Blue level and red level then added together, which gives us 38.1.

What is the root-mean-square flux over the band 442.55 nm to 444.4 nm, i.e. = 17.8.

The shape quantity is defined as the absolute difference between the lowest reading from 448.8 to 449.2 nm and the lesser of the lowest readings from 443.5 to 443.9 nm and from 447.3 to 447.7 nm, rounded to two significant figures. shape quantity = 2.7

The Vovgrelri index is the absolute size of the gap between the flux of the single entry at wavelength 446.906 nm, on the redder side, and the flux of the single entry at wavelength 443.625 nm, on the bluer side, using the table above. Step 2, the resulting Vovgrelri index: 1.7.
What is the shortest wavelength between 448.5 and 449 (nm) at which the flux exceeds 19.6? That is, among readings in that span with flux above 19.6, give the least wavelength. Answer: 448.556 nm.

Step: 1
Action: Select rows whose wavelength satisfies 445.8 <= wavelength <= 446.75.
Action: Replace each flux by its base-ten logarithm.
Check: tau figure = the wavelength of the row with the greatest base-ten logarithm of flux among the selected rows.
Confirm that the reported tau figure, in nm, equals 446.700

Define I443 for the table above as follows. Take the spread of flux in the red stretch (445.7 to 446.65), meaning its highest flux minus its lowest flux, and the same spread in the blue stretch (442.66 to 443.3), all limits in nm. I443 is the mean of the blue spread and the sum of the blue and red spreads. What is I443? 1.4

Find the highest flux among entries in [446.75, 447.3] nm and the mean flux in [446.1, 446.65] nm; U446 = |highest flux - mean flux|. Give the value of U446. 1.5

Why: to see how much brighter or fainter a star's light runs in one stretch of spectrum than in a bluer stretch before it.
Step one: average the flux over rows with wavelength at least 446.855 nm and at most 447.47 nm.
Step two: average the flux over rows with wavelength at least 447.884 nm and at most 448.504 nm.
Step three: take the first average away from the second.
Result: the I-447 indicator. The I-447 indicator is 1.5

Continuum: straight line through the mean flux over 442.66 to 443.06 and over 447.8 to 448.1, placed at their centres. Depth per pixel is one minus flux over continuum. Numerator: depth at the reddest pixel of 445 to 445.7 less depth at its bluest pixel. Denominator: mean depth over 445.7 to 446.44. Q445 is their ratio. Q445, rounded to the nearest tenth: 0.9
